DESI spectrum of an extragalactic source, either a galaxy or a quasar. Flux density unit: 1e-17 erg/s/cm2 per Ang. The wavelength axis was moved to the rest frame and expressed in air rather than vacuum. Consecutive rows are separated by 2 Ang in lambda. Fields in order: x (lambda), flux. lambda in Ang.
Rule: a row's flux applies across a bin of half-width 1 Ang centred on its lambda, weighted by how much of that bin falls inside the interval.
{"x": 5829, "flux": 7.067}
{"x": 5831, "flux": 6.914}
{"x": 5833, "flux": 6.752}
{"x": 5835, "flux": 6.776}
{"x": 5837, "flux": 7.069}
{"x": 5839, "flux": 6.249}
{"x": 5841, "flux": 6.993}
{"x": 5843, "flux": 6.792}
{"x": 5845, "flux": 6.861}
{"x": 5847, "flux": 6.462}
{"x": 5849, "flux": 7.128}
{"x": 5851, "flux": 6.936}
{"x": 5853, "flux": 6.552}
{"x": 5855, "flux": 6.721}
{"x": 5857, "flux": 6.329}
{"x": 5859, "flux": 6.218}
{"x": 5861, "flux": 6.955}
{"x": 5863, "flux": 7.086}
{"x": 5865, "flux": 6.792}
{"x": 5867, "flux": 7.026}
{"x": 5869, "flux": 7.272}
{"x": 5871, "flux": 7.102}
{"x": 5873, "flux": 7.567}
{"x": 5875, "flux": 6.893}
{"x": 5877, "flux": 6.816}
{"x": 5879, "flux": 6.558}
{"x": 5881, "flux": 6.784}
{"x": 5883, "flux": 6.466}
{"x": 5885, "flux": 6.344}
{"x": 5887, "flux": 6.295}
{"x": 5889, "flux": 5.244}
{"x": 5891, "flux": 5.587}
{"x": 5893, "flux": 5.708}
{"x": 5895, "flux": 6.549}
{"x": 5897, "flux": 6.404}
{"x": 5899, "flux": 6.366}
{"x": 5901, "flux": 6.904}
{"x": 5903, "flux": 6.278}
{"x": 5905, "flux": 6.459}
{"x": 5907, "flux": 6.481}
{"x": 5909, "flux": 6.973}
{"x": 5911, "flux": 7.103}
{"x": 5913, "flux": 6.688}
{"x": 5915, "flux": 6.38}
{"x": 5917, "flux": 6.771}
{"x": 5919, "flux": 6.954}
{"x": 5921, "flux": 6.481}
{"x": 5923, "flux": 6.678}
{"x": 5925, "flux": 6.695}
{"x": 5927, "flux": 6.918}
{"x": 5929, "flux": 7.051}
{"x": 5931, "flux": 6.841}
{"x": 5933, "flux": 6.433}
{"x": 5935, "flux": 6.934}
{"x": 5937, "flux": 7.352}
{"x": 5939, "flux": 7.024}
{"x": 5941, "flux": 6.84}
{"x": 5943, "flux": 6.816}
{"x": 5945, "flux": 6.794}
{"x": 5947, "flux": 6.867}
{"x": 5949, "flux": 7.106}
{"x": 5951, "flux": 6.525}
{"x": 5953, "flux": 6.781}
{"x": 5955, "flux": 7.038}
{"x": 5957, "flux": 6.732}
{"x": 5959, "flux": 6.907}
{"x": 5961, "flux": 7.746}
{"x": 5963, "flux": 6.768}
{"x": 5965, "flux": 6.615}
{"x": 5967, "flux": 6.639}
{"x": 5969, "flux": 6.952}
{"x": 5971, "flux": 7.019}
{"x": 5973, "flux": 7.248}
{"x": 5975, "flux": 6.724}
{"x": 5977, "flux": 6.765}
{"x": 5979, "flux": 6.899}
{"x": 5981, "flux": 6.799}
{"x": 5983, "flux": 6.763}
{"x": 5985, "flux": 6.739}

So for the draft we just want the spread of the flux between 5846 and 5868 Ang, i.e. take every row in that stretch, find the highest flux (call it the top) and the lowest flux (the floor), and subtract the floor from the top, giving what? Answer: 0.91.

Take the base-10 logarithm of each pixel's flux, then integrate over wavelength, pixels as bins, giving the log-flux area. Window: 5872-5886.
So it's 11.6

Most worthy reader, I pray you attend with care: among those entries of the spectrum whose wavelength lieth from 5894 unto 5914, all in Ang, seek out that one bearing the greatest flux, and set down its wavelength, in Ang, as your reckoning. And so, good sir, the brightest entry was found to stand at 5911 Ang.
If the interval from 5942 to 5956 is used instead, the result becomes 5949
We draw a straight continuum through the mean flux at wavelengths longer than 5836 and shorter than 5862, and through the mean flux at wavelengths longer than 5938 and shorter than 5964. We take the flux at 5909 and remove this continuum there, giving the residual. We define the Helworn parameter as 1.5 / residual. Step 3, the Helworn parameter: 11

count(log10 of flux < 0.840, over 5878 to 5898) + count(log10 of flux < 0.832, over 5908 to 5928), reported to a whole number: 16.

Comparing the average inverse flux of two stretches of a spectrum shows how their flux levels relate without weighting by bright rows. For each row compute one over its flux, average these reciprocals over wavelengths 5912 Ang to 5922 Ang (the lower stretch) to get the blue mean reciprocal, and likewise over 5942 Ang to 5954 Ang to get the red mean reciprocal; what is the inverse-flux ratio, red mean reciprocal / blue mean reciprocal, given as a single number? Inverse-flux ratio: 0.98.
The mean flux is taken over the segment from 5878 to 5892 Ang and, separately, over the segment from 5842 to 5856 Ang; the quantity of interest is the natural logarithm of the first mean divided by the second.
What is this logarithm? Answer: -0.092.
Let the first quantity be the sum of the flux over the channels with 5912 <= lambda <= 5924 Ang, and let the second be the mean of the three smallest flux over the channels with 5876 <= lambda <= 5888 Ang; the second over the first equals 0.159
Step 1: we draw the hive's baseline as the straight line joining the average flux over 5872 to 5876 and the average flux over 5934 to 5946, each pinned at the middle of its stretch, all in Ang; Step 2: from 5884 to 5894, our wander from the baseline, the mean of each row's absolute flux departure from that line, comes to 1.33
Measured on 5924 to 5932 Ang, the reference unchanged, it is 0.16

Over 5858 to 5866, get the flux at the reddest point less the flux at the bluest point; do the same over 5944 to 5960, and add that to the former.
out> 0.69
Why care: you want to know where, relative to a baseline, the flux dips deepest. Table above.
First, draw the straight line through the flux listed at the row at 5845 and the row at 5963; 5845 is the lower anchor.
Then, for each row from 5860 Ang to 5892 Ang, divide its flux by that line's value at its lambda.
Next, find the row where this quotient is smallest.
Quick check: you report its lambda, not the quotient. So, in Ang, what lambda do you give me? 5889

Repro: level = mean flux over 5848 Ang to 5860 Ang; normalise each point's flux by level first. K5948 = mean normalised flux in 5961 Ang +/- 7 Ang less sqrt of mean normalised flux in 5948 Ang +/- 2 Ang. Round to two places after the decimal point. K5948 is 0.02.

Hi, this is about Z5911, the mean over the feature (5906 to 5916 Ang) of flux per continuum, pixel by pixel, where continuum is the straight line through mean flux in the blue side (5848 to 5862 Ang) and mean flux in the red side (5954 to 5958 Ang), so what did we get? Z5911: 0.99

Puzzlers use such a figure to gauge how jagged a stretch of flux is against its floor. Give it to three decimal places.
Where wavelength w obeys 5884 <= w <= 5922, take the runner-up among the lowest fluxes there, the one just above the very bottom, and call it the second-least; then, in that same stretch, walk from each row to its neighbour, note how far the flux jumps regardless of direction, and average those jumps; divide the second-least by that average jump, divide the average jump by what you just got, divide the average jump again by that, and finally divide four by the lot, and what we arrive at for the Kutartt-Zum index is 0.252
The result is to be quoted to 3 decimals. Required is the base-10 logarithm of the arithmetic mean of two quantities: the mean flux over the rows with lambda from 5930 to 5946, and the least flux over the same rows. 0.823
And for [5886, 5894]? 0.738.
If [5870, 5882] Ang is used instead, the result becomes 0.830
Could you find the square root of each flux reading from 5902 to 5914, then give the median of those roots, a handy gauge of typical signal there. 2.57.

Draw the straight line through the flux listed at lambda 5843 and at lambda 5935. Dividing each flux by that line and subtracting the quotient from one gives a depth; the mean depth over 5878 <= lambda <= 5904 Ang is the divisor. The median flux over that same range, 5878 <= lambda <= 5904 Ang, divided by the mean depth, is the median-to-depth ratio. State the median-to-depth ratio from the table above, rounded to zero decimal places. 73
